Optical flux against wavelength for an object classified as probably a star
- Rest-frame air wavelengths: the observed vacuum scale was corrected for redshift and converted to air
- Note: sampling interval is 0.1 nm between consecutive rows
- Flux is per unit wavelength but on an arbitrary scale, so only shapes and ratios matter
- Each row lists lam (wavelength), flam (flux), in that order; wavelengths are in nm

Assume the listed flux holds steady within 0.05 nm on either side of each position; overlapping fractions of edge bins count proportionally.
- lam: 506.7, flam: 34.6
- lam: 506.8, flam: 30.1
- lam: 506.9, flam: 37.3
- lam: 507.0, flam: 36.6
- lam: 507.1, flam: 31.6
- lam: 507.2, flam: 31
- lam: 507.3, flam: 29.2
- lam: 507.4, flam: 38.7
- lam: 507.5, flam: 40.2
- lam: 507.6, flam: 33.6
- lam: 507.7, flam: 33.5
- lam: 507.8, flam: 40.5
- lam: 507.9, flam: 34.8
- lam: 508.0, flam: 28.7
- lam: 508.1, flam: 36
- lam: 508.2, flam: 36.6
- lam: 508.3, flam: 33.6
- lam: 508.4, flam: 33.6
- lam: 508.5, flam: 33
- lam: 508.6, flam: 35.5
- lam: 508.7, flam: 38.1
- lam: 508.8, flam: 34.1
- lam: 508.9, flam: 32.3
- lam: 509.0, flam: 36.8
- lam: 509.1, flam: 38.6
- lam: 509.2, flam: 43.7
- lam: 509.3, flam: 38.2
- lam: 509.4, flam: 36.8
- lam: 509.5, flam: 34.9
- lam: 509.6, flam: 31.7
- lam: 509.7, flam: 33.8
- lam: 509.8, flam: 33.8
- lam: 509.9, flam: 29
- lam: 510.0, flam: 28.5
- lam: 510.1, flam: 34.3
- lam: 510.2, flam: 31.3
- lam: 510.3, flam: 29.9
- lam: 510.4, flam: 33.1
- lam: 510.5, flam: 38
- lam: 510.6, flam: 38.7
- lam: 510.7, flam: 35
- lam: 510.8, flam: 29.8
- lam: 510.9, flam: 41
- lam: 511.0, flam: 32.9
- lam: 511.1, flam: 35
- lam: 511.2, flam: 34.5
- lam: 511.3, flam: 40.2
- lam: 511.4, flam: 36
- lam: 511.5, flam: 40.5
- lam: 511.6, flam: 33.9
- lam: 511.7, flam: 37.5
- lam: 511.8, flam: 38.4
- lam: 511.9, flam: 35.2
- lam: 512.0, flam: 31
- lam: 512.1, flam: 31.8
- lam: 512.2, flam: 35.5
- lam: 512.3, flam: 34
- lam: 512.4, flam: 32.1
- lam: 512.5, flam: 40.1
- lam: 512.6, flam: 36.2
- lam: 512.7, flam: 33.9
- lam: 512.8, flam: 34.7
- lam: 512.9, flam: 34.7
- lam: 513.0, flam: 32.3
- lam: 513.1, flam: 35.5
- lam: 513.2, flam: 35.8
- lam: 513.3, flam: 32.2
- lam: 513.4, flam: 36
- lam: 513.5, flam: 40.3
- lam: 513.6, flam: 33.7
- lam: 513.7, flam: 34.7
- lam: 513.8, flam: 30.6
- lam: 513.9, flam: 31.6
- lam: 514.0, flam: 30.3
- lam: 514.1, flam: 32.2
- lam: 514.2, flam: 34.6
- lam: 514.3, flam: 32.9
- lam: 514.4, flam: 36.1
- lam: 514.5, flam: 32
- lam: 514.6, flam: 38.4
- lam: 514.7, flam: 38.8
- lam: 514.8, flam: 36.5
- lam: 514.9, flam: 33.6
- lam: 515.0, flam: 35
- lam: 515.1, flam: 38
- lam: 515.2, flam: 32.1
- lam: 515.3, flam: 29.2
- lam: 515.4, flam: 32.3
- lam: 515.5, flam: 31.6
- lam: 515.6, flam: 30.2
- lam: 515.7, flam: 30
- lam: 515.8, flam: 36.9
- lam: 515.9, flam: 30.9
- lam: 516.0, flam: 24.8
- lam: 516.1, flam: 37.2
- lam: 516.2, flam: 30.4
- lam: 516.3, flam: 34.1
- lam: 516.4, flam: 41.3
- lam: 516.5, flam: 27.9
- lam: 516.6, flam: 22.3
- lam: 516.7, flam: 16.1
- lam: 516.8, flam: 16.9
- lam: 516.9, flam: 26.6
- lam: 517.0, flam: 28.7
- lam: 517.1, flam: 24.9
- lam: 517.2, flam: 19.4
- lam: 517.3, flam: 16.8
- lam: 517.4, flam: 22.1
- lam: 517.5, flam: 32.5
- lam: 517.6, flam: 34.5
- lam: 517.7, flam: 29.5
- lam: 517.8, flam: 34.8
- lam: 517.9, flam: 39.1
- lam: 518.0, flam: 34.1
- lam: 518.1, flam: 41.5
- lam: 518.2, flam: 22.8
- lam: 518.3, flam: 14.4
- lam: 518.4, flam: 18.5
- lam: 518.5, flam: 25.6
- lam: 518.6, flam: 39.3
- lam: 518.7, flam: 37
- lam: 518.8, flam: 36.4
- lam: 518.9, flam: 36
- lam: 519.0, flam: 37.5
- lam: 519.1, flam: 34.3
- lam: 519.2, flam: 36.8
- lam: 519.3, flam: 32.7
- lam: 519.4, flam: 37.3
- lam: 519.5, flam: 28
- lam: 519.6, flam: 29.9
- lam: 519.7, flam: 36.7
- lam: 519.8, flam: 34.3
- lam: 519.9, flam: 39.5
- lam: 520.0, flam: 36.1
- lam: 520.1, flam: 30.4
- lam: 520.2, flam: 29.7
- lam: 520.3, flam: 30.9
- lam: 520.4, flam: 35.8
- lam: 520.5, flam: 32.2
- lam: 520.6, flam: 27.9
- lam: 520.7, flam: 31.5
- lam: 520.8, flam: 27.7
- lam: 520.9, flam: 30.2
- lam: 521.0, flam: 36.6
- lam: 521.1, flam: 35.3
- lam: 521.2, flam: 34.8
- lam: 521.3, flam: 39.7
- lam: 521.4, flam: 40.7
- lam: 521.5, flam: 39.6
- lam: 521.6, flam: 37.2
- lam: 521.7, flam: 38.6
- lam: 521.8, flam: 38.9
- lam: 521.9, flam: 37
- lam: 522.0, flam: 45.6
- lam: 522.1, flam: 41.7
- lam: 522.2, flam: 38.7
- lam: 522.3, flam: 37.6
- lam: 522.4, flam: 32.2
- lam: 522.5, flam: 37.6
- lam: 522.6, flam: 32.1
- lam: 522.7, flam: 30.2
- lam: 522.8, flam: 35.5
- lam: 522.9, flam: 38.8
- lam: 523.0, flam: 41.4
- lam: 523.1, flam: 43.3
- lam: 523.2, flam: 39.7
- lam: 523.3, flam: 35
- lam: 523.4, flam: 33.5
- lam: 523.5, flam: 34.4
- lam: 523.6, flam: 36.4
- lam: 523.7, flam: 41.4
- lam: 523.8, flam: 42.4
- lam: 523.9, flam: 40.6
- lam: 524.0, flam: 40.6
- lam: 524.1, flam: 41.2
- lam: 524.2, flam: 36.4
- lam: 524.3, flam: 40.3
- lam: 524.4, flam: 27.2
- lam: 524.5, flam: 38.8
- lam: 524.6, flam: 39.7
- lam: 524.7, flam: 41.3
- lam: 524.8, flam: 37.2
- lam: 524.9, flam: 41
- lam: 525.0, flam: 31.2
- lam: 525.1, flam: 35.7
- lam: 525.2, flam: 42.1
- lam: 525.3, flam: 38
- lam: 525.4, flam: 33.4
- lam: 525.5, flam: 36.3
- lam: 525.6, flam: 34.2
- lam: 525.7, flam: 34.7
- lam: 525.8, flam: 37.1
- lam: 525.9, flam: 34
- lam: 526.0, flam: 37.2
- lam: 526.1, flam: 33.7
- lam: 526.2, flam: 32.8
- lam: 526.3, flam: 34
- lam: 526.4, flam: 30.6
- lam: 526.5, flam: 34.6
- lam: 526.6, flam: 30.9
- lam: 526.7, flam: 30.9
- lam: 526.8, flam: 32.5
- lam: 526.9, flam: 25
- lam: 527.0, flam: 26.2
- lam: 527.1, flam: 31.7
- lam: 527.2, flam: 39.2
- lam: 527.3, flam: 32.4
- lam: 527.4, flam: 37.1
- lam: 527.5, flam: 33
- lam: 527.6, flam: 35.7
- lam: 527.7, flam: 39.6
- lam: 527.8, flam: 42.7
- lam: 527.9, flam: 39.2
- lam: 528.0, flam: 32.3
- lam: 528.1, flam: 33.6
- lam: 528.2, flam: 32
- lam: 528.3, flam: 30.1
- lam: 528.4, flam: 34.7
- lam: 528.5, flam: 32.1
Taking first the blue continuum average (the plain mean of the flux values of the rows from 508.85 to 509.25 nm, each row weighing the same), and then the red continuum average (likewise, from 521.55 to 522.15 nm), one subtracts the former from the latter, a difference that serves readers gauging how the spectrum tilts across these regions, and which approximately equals 2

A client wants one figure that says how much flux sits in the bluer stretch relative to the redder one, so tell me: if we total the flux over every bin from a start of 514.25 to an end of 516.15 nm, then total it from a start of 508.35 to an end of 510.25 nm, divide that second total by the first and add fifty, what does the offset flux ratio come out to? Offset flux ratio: 51.0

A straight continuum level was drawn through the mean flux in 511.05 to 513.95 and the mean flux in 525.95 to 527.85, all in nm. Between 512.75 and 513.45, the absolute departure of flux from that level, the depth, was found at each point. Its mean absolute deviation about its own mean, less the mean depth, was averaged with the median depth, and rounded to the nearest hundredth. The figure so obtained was 0.22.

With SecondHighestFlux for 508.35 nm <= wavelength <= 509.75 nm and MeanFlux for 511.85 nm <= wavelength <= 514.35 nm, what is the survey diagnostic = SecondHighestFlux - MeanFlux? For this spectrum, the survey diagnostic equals 4.5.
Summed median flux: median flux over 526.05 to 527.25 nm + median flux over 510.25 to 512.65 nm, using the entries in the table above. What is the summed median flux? 67.2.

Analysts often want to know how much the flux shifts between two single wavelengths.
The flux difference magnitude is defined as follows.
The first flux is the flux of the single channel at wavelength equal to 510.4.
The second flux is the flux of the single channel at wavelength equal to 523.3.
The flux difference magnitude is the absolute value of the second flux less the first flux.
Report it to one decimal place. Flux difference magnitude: 1.9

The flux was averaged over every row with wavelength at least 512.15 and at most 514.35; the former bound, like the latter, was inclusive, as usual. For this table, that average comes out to 34.3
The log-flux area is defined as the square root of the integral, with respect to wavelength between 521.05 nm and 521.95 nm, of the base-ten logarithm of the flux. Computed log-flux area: 1.19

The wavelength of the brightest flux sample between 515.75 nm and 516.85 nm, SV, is 516.4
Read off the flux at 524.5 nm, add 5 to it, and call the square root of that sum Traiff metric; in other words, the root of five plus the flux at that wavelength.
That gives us 6.6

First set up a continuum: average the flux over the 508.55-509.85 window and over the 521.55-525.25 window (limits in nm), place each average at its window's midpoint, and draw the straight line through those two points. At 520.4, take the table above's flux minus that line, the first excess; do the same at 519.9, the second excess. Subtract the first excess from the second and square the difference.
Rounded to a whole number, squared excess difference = 14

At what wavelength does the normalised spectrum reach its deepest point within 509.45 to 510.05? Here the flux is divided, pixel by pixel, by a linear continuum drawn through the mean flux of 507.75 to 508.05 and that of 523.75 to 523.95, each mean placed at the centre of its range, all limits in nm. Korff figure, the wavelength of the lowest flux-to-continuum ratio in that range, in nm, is 510.0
